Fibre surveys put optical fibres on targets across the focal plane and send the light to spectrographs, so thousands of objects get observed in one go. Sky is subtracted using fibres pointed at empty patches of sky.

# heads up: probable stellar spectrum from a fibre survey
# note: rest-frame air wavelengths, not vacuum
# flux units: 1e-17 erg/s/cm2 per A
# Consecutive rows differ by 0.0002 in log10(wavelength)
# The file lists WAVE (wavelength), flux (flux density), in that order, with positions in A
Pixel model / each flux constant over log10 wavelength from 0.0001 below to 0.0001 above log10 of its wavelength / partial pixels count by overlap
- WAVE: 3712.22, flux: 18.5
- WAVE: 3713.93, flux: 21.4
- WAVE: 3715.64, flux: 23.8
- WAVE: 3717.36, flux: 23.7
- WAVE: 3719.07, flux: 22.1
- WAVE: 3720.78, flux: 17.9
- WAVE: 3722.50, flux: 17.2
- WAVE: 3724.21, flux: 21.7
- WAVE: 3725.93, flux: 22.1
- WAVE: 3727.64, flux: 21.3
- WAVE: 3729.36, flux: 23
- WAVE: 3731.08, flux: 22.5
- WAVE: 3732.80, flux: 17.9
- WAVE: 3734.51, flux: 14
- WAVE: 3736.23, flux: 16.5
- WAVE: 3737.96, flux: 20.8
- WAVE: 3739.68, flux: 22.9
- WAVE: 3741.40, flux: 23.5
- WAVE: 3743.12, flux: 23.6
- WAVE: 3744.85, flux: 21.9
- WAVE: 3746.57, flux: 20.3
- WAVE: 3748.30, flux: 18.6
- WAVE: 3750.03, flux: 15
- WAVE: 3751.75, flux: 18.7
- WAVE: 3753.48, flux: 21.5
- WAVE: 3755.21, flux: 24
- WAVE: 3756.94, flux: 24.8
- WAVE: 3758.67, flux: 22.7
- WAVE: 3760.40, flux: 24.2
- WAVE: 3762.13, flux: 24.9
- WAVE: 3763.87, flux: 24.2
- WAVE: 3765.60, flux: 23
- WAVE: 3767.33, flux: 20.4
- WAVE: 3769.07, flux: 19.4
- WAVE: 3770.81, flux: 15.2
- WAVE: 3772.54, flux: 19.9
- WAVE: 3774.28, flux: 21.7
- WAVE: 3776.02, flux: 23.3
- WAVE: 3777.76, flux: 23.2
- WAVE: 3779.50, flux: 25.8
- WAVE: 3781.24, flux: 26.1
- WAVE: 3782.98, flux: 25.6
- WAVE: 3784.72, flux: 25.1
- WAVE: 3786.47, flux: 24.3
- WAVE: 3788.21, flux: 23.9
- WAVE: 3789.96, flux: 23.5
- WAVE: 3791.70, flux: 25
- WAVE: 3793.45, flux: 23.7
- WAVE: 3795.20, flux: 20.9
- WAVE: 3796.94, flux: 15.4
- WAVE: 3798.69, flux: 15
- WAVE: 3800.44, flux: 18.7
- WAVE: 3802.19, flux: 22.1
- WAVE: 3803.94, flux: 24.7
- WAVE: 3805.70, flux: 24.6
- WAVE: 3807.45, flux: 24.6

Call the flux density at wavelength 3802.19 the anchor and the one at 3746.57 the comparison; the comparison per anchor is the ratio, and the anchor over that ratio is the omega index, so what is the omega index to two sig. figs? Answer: 24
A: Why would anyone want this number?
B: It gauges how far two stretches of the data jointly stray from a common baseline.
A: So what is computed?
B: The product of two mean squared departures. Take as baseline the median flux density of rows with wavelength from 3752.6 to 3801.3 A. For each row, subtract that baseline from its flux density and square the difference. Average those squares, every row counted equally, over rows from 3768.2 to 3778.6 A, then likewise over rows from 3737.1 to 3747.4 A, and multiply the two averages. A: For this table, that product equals 52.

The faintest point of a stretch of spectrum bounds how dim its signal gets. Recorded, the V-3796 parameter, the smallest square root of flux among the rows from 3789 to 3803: 3.87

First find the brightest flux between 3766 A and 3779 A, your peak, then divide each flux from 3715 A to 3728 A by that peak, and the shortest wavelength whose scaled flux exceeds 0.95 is 3715.64 A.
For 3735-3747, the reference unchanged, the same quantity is 3739.68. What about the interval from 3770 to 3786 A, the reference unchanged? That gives 3776.02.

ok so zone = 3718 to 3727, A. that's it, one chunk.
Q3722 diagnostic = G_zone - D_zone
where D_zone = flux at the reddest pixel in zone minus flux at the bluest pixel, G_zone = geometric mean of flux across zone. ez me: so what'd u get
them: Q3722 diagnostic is 20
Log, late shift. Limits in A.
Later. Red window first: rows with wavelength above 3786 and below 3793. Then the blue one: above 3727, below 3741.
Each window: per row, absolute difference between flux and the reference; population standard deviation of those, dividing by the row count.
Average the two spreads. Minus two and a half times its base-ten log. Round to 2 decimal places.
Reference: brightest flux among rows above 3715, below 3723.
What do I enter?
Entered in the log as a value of -0.62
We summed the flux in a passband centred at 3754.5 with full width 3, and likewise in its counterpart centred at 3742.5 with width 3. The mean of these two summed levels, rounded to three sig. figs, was 46.3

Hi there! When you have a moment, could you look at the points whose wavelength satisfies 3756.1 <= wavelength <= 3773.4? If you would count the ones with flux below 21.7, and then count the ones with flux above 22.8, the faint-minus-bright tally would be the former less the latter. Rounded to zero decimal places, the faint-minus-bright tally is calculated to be -1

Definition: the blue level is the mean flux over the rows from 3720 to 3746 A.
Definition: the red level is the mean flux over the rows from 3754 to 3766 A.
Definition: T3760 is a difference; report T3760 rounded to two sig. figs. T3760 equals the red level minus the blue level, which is 3.5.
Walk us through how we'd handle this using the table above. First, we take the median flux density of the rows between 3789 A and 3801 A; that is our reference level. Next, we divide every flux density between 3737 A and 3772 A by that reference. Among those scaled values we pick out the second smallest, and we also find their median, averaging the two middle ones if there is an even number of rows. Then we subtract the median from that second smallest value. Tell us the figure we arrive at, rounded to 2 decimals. -0.34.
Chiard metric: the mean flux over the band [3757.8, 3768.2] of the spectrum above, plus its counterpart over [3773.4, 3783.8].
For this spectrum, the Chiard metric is 47.5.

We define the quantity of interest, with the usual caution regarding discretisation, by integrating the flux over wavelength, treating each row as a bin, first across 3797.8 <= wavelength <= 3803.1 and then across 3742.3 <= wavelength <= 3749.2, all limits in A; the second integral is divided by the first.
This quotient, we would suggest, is 1.5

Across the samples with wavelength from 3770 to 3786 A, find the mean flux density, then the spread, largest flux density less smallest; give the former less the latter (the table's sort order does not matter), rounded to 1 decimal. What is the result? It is 12.0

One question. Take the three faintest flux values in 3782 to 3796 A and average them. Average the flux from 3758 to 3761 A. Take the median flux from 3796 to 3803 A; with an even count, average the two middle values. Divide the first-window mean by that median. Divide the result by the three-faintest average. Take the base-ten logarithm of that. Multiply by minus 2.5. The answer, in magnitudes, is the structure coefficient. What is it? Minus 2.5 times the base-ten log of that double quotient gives 3.04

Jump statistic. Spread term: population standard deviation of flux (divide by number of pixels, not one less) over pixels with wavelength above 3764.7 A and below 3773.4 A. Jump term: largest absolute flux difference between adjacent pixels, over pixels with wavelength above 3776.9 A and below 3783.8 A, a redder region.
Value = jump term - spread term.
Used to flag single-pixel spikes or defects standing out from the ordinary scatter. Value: 0.1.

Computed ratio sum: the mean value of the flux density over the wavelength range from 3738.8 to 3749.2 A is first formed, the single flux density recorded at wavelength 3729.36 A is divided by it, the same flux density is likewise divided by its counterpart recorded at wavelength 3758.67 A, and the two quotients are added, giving 2.07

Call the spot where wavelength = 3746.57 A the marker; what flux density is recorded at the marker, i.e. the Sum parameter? 20.3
